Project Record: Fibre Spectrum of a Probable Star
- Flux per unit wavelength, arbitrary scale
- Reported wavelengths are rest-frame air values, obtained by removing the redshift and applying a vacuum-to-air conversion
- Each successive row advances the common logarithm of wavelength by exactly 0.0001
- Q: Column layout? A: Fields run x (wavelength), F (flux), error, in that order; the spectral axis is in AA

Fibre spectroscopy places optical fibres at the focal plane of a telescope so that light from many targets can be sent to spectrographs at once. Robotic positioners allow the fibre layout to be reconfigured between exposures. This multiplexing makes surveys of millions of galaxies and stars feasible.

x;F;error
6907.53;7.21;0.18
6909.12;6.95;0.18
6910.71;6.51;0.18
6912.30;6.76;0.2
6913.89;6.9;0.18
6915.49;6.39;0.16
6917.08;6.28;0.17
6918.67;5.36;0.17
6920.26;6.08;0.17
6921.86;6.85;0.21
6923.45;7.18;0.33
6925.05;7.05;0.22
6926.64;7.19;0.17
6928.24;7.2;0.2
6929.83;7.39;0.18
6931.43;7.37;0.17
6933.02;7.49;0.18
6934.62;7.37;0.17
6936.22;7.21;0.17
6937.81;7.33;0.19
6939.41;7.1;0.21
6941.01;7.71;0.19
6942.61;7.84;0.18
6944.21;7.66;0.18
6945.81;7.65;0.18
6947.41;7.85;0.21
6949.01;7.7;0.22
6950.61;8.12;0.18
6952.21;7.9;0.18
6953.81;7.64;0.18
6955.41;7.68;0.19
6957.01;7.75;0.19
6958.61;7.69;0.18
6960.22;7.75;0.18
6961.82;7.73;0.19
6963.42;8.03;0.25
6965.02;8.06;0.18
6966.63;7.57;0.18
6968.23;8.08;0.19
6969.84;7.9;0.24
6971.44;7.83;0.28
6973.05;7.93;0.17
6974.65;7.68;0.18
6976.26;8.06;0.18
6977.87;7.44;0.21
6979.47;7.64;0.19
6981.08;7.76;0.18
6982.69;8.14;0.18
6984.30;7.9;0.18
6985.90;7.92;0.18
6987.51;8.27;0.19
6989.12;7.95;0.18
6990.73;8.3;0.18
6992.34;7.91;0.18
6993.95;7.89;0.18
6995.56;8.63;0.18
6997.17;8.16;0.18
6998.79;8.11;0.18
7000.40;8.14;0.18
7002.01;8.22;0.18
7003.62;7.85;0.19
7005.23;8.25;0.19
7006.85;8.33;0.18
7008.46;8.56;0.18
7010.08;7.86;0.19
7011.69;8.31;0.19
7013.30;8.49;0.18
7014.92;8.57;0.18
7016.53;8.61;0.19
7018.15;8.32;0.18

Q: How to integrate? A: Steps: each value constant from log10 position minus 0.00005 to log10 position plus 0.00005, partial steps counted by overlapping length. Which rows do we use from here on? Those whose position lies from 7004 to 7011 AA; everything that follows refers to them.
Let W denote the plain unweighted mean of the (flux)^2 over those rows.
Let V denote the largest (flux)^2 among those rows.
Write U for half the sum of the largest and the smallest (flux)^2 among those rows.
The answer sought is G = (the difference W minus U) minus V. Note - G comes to -72.7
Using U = 67.5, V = 73.3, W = 68.1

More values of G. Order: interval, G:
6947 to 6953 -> -66.2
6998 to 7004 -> -66.9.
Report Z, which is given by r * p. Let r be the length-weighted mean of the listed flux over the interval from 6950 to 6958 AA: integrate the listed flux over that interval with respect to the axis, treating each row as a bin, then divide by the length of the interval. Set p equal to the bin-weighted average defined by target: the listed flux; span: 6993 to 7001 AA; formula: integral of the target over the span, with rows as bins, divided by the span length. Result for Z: 64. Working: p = 8.18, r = 7.81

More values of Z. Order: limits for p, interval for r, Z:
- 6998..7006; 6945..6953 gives 64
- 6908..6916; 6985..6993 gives 54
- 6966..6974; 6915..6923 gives 49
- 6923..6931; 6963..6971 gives 57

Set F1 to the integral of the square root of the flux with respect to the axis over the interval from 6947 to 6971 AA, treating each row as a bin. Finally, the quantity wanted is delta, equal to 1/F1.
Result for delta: 0.0149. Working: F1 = 67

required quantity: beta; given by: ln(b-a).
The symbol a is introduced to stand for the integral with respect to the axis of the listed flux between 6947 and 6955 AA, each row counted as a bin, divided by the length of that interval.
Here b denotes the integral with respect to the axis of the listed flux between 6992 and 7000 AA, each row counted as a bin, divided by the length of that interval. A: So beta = -1.2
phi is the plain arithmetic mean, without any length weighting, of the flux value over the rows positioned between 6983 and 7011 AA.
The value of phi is 8.1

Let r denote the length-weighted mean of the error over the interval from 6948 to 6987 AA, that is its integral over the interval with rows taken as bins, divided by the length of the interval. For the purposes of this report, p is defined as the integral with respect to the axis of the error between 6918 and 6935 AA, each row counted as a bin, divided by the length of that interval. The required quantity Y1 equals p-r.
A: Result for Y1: 0.004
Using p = 0.198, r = 0.194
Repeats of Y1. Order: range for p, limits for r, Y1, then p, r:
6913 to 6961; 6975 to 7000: 0.007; 0.190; 0.183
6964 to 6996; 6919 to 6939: -0.005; 0.191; 0.196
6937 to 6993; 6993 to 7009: 0.010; 0.192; 0.182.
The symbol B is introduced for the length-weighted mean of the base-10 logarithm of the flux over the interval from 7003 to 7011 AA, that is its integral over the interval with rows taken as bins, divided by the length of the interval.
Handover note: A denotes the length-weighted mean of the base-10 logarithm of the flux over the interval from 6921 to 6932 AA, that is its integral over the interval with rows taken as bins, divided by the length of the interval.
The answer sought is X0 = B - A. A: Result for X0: 0.06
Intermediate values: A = 0.855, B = 0.91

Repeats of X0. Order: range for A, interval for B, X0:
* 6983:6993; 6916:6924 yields -0.11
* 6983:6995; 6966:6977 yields -0.01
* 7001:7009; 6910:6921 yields -0.12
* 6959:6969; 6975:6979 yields -0.01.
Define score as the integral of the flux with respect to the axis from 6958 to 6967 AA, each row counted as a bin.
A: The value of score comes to 70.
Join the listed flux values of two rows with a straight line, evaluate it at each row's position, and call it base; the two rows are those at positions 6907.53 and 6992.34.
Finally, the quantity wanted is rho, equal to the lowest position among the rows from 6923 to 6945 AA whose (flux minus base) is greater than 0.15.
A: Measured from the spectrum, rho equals 6941.01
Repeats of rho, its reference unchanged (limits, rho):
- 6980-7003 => 6982.69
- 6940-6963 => 6941.01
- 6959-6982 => 6963.42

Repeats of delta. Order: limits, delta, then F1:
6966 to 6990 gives 0.0148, 67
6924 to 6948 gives 0.0153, 65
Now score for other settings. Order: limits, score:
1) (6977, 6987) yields 78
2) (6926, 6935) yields 66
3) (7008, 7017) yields 76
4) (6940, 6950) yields 77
